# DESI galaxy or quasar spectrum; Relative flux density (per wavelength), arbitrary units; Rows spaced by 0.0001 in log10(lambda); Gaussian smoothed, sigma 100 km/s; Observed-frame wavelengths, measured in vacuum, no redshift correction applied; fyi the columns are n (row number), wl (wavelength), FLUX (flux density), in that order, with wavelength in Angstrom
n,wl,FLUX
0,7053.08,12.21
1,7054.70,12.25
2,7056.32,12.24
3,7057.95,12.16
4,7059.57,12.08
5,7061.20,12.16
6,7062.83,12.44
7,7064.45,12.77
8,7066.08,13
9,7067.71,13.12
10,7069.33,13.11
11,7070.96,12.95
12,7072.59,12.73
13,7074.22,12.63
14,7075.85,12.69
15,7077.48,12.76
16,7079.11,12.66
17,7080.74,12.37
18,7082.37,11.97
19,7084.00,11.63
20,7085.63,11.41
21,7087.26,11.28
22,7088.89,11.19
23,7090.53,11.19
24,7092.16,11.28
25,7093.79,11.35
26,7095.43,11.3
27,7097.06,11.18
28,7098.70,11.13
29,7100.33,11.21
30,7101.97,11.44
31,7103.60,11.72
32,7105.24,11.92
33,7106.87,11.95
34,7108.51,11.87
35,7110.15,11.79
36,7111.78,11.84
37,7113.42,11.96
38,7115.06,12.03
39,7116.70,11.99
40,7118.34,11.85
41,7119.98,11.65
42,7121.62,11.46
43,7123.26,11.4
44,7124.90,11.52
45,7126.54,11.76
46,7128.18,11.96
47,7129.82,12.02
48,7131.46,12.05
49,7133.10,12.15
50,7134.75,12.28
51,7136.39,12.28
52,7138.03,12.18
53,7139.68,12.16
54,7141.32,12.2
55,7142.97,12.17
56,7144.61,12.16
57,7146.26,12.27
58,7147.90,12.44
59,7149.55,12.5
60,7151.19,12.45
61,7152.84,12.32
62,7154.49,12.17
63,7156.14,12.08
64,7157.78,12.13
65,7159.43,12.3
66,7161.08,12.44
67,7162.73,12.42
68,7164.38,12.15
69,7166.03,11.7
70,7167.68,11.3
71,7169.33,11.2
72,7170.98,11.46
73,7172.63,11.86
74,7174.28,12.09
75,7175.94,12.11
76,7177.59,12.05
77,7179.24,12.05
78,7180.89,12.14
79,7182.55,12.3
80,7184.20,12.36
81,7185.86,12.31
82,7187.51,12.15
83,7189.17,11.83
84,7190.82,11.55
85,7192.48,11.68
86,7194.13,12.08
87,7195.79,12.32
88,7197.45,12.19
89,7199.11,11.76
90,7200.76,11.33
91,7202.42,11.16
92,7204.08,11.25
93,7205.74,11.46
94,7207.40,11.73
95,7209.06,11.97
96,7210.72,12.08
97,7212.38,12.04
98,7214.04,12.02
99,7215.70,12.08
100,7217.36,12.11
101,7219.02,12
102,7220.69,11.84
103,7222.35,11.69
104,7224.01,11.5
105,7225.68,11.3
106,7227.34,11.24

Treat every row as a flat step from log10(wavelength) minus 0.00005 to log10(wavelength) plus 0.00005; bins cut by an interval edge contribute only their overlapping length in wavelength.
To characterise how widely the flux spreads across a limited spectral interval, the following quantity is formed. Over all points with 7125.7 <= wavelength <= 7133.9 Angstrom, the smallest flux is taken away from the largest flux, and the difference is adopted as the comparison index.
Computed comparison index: 0.39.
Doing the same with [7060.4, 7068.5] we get 0.96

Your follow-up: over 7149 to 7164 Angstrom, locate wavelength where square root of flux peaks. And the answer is 7149.55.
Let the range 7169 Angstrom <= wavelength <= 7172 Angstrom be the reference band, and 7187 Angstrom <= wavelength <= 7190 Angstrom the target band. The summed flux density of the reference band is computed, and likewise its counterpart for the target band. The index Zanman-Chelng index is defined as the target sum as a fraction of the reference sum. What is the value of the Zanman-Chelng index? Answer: 1.06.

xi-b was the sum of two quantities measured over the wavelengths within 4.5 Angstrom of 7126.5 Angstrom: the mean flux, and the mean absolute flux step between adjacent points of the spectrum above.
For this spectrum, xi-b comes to 11.9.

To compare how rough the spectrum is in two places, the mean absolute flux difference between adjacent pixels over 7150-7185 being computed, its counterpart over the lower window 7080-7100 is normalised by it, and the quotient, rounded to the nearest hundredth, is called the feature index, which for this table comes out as 0.87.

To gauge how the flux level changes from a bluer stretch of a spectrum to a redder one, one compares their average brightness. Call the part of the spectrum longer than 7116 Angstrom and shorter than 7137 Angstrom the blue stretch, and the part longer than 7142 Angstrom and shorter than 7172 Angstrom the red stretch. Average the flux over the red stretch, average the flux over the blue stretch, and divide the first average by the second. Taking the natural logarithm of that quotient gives 0.018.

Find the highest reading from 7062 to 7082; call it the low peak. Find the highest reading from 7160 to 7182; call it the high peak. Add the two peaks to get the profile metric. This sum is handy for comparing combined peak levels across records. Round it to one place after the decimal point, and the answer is 25.6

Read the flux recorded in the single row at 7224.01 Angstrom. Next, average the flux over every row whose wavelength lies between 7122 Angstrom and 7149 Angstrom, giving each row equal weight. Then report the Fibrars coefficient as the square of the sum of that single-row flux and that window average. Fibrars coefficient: 555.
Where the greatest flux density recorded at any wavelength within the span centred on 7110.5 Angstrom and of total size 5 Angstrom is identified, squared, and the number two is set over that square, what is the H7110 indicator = 0.0142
